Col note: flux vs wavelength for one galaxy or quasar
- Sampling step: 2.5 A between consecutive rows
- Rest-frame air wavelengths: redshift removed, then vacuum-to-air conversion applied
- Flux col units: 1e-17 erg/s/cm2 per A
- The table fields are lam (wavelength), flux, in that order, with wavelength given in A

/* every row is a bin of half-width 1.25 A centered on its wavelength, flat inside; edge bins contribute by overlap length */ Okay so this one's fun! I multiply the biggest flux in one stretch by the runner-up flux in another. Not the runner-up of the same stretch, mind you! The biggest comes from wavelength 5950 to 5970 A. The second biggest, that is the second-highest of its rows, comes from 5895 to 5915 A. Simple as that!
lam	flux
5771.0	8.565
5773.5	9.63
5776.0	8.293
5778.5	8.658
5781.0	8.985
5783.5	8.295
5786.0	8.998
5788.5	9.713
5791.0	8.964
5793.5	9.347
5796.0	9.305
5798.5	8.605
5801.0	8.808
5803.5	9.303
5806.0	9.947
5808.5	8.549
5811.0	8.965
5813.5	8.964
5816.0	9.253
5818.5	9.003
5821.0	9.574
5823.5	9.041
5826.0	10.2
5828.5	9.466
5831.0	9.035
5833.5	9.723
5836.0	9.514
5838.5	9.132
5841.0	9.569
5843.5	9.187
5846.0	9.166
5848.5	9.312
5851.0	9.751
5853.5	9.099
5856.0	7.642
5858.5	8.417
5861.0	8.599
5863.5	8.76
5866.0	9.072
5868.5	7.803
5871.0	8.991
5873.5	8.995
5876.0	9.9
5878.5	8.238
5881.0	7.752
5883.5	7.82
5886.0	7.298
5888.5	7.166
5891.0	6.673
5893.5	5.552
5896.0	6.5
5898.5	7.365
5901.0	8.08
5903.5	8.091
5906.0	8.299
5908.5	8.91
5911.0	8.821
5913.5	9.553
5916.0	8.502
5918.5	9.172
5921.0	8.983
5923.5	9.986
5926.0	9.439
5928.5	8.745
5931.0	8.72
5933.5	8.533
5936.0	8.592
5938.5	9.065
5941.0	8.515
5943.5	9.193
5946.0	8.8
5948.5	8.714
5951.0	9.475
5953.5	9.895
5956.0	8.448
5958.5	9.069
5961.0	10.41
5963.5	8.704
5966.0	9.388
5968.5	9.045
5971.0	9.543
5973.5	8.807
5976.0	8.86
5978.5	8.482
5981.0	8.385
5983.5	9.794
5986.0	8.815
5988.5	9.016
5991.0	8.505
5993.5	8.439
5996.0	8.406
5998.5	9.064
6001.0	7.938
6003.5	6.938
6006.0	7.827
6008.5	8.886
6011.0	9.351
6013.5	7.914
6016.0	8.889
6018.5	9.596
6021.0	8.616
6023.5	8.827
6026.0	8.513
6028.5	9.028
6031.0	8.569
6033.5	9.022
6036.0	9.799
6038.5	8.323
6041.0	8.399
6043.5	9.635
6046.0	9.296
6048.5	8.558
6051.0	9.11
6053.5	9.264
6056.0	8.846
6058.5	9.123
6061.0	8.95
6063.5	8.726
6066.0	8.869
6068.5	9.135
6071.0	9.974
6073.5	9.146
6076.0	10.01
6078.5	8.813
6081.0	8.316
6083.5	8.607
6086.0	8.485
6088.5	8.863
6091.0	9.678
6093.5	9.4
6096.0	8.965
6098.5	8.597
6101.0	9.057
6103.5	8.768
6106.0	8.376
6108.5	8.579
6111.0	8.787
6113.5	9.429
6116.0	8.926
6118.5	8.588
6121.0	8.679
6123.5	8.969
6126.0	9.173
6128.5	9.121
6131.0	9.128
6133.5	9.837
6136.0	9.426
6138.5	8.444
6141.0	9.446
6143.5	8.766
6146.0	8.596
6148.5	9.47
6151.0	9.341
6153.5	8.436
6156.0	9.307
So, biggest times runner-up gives 92.8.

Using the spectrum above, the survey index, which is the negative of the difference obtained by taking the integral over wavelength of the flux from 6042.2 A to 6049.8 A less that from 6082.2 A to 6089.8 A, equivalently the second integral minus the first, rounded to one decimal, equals -3.8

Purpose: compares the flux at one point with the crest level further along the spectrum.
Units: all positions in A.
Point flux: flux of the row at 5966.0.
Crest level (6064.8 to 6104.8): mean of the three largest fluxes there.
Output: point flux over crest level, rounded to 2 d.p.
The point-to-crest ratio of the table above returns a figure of 0.95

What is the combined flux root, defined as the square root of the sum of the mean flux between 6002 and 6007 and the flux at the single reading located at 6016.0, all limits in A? 4.03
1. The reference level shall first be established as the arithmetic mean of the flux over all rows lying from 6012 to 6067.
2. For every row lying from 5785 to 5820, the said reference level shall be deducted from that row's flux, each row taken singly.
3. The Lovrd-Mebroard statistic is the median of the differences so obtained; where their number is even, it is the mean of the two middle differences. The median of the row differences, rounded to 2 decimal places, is 0.10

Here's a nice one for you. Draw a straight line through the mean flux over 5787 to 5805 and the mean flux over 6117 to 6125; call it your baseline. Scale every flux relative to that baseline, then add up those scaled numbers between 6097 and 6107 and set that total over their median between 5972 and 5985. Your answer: 4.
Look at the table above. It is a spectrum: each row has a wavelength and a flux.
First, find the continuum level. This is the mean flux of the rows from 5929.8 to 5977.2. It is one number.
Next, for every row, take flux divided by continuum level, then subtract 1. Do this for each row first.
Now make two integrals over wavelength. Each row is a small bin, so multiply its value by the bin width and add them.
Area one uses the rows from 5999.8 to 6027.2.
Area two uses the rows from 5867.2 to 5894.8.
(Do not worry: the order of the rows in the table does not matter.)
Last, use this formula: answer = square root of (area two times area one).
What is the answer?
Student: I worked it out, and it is 2.5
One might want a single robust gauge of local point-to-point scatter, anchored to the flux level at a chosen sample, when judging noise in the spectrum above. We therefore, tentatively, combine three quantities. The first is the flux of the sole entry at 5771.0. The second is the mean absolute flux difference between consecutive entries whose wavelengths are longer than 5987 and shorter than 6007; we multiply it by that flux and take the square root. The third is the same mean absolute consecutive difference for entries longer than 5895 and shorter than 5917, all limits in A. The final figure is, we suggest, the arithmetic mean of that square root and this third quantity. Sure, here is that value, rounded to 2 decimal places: 1.41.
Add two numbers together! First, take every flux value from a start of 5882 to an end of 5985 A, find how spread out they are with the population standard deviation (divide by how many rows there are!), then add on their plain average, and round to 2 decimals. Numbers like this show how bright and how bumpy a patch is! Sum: 9.58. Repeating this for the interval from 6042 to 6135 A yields 9.44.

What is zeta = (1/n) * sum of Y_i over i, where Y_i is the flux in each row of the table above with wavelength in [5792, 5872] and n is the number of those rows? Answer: 9.10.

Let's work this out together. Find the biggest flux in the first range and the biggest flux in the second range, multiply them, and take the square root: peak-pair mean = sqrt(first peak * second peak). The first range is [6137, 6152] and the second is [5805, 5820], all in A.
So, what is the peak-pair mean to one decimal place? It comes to 9.7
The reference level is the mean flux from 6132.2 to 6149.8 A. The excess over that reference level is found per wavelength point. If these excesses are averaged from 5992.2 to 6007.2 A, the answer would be -1.04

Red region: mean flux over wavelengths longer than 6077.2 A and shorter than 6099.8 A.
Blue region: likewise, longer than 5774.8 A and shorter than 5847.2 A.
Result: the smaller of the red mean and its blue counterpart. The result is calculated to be 8.86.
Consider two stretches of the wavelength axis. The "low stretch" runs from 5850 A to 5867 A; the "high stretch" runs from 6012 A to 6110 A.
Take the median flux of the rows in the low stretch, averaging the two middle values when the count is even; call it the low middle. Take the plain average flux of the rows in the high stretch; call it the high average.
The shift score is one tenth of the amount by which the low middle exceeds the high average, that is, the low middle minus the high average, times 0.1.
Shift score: -0.018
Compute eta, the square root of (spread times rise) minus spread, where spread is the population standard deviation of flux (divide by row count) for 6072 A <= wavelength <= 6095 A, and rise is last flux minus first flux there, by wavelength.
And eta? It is -0.17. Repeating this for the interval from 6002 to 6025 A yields 0.43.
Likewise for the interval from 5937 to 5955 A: 0.16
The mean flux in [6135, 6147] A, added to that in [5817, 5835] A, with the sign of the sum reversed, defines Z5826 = -18.4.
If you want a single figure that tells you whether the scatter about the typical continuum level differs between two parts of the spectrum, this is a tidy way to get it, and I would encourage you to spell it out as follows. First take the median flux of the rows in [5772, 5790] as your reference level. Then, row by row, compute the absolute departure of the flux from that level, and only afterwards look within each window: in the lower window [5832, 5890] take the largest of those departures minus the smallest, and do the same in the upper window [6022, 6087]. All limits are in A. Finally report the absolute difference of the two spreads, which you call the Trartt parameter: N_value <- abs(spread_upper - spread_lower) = 0.82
